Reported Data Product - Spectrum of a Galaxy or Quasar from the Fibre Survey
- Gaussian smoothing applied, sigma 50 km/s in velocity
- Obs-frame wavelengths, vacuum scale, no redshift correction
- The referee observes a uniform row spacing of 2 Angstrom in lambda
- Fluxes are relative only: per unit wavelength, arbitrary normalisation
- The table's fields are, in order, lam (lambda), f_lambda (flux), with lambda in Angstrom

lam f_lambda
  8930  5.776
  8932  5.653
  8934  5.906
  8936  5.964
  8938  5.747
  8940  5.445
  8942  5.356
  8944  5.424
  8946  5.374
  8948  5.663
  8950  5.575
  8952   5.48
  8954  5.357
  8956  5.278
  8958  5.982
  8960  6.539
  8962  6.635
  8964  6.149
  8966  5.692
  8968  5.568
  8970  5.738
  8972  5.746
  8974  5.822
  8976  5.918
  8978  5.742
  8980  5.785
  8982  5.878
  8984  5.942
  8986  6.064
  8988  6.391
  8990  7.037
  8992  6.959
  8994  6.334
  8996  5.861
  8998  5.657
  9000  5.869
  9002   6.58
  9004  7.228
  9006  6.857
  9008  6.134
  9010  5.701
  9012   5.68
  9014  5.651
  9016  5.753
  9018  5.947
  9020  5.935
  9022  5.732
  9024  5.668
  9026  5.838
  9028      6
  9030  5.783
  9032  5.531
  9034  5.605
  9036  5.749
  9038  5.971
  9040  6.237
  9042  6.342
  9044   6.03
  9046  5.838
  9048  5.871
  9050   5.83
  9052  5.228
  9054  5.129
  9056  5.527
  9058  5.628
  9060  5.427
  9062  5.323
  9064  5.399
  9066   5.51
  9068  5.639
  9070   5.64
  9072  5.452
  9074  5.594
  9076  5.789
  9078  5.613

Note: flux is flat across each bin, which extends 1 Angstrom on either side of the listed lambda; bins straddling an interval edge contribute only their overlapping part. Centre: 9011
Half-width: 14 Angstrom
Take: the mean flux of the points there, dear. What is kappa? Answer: 6.03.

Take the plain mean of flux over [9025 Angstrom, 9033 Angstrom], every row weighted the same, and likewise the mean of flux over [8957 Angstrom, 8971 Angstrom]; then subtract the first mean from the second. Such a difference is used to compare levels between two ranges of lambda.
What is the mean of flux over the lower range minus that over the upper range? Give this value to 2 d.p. 0.26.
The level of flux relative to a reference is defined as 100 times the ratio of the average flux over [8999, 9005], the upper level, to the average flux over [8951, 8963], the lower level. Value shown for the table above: 112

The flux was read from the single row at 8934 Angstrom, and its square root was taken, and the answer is 2.43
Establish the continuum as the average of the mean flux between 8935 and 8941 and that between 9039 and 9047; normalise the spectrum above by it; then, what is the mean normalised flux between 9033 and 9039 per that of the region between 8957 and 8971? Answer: 0.96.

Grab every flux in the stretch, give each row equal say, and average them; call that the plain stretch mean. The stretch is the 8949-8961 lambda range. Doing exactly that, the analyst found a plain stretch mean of 5.7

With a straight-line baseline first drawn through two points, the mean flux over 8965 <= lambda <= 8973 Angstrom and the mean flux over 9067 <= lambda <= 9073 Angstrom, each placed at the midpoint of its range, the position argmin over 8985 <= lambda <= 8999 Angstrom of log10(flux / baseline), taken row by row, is 8998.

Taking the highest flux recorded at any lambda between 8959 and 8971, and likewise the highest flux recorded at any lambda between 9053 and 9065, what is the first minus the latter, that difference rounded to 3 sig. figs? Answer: 1.01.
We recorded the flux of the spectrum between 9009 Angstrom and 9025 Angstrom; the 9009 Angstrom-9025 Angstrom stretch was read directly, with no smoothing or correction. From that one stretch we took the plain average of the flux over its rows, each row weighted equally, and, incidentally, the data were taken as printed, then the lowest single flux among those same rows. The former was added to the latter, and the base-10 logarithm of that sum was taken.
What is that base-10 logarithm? 1.06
